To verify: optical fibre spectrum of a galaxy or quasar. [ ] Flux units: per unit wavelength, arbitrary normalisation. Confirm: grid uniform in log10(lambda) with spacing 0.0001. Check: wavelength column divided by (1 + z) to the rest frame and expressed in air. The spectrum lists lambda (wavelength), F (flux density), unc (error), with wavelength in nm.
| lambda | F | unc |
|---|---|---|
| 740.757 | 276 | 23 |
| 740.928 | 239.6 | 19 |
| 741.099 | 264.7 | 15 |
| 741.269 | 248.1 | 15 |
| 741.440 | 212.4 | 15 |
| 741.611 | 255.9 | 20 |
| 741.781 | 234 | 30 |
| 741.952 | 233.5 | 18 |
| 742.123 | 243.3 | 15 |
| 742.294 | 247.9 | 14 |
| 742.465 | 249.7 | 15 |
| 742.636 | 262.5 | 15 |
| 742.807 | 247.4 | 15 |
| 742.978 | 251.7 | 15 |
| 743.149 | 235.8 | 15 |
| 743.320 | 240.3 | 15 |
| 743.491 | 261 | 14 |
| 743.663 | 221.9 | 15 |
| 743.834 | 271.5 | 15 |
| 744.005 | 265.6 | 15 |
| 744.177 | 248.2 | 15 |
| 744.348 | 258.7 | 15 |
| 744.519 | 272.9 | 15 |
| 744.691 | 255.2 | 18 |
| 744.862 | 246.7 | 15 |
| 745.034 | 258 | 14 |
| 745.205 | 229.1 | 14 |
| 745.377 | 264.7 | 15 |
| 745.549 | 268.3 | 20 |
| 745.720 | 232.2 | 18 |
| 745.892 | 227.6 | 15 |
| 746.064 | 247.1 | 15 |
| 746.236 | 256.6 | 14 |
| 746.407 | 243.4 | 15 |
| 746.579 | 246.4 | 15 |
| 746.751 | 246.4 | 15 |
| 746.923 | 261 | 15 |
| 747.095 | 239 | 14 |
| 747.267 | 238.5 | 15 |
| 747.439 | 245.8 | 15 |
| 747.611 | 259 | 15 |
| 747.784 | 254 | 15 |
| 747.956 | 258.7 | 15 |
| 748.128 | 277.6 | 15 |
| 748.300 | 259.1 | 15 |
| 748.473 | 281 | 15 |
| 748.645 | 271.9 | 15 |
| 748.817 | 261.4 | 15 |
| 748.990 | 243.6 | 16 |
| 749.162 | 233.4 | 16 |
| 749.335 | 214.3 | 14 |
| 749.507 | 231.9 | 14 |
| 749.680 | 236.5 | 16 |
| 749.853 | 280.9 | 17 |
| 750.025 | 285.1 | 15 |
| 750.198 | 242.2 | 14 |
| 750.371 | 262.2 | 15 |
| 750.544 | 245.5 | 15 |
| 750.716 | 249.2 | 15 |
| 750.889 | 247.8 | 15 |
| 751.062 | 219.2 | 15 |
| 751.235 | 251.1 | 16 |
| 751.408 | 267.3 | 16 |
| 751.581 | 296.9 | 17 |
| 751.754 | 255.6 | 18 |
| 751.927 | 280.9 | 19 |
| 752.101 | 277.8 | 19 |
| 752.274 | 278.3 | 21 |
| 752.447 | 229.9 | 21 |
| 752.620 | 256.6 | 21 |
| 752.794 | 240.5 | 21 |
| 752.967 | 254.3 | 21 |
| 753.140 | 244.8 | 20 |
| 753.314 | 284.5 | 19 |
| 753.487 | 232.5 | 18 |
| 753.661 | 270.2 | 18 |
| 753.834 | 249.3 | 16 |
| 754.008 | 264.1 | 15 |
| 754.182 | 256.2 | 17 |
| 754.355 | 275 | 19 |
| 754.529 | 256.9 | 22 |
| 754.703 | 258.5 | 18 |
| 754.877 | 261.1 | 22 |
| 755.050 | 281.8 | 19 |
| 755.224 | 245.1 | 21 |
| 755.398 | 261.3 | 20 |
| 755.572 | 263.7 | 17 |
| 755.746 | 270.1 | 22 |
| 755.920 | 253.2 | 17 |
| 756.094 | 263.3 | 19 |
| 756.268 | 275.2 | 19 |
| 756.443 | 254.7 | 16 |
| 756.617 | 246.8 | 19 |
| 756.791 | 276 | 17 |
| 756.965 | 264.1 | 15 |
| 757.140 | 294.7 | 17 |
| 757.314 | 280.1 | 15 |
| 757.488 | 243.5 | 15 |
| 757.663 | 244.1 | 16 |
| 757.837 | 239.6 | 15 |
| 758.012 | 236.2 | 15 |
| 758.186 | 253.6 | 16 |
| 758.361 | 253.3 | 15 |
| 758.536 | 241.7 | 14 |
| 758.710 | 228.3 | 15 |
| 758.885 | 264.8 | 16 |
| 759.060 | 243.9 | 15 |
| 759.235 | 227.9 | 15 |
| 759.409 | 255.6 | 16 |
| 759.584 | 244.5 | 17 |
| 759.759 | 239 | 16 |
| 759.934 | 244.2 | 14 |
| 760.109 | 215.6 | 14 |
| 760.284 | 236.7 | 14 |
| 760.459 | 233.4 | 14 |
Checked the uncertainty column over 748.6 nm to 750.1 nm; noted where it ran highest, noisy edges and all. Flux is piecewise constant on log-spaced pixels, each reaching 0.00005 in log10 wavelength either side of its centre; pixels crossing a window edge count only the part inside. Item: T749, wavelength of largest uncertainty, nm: 749.853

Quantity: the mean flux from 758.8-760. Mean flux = 246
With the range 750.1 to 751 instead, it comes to 249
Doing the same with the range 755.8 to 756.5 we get 262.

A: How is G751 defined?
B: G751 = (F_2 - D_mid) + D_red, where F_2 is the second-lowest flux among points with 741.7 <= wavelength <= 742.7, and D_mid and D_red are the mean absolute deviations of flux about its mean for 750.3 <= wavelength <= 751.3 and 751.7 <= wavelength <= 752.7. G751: 241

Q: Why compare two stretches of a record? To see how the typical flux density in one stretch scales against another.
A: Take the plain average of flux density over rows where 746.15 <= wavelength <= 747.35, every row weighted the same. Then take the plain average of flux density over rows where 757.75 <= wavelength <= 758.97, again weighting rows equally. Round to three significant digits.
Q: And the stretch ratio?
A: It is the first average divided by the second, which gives 1.01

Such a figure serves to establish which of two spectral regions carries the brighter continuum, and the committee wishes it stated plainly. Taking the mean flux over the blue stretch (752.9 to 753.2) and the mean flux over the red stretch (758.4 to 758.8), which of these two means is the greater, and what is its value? 250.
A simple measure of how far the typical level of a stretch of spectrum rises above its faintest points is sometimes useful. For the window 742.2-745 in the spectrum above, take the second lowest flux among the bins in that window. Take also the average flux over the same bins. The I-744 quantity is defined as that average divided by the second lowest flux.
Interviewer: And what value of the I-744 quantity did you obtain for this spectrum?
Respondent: 1.070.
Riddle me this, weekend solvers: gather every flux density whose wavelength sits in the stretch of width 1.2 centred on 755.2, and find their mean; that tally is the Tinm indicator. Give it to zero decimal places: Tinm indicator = 263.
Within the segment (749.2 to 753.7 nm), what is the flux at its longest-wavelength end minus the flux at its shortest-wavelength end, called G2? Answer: 56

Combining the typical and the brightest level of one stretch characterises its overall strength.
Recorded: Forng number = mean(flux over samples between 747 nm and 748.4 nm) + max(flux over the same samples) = 532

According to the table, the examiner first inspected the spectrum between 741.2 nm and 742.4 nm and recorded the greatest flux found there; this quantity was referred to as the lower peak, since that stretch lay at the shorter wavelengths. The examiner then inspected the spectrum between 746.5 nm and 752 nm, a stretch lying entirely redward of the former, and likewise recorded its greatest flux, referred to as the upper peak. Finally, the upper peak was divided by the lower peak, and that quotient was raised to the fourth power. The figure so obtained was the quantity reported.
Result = 1.8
